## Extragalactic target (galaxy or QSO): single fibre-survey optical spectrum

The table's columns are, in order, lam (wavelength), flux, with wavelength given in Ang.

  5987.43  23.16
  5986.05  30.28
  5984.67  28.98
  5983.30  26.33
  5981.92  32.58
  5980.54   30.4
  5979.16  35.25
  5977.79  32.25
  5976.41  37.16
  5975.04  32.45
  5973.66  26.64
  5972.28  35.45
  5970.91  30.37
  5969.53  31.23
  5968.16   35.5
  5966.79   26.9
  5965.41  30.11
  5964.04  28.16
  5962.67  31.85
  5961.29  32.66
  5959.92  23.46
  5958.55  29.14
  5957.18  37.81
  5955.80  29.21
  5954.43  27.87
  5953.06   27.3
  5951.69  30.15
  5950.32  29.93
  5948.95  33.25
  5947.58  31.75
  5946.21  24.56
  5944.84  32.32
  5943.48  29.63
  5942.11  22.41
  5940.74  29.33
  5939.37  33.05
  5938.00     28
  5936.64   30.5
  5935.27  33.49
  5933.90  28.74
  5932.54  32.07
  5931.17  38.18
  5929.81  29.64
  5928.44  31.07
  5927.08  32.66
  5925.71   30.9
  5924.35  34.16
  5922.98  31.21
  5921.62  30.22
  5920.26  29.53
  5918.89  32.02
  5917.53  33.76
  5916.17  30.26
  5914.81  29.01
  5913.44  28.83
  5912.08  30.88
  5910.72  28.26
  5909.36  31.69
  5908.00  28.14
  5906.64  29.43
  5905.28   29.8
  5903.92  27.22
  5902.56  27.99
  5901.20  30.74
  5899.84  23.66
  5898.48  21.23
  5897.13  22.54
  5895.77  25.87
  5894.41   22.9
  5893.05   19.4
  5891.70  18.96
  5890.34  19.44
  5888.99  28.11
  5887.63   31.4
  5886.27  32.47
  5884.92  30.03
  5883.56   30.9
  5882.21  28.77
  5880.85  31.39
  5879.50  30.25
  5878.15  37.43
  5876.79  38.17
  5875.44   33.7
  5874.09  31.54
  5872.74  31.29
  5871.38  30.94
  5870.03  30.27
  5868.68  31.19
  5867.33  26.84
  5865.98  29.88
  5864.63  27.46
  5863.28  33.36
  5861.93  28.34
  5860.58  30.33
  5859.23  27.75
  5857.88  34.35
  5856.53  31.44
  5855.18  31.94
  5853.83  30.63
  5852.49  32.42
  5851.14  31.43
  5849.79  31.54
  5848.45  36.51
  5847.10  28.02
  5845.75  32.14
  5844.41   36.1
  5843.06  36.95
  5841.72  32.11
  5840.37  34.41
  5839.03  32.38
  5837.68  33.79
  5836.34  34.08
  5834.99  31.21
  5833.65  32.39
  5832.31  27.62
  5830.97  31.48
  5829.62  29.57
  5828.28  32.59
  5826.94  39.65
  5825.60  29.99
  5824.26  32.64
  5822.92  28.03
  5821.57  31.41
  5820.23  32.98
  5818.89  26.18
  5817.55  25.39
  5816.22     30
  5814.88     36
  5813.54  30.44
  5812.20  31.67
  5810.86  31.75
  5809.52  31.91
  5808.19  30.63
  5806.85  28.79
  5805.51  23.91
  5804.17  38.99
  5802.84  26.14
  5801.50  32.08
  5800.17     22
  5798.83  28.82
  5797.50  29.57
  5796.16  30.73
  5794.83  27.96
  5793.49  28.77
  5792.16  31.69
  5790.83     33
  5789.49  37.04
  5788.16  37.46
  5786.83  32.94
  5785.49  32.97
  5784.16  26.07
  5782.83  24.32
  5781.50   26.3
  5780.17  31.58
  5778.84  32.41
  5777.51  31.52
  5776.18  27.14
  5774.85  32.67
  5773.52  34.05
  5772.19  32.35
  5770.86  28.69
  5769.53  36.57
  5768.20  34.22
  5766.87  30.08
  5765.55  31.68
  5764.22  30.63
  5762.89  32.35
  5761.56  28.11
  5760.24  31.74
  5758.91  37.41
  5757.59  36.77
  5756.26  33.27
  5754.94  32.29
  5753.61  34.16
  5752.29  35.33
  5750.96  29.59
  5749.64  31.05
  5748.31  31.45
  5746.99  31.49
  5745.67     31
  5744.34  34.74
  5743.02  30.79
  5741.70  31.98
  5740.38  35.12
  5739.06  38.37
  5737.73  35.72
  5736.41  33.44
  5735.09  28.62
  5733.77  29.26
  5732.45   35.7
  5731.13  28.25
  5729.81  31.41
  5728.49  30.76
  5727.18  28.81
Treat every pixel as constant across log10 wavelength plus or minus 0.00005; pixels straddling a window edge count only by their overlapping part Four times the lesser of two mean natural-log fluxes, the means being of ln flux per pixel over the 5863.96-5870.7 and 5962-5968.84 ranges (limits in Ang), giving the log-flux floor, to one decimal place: 13.5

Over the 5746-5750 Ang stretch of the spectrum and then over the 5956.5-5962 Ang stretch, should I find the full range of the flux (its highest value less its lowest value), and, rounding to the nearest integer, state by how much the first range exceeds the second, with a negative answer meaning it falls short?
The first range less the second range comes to -14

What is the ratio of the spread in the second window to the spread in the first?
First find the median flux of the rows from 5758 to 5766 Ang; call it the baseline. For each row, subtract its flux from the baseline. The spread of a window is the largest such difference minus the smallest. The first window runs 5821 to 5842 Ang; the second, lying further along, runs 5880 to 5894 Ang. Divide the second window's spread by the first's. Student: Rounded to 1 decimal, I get 1.1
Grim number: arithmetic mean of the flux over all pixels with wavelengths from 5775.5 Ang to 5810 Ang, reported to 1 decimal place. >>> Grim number 30.2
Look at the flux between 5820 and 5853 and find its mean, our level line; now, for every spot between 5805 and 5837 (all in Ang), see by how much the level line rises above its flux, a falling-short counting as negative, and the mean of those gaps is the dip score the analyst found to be 1.6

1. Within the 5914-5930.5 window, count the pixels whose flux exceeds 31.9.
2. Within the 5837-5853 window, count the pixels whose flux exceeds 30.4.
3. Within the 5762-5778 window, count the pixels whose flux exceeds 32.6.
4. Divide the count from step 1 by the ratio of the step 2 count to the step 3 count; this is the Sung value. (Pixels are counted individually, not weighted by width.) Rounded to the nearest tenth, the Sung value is 1.5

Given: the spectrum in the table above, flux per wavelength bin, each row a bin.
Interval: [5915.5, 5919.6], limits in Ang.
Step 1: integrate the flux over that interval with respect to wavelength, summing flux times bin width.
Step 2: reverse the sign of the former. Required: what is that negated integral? -131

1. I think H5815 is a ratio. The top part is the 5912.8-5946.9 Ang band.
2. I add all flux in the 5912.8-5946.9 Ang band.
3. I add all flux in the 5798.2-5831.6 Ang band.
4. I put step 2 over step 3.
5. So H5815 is 1.00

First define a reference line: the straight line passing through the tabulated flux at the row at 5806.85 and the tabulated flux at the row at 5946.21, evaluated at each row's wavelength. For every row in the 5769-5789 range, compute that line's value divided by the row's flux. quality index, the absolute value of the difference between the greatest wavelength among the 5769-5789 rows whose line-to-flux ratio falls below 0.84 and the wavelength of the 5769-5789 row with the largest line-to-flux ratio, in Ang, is 5.3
